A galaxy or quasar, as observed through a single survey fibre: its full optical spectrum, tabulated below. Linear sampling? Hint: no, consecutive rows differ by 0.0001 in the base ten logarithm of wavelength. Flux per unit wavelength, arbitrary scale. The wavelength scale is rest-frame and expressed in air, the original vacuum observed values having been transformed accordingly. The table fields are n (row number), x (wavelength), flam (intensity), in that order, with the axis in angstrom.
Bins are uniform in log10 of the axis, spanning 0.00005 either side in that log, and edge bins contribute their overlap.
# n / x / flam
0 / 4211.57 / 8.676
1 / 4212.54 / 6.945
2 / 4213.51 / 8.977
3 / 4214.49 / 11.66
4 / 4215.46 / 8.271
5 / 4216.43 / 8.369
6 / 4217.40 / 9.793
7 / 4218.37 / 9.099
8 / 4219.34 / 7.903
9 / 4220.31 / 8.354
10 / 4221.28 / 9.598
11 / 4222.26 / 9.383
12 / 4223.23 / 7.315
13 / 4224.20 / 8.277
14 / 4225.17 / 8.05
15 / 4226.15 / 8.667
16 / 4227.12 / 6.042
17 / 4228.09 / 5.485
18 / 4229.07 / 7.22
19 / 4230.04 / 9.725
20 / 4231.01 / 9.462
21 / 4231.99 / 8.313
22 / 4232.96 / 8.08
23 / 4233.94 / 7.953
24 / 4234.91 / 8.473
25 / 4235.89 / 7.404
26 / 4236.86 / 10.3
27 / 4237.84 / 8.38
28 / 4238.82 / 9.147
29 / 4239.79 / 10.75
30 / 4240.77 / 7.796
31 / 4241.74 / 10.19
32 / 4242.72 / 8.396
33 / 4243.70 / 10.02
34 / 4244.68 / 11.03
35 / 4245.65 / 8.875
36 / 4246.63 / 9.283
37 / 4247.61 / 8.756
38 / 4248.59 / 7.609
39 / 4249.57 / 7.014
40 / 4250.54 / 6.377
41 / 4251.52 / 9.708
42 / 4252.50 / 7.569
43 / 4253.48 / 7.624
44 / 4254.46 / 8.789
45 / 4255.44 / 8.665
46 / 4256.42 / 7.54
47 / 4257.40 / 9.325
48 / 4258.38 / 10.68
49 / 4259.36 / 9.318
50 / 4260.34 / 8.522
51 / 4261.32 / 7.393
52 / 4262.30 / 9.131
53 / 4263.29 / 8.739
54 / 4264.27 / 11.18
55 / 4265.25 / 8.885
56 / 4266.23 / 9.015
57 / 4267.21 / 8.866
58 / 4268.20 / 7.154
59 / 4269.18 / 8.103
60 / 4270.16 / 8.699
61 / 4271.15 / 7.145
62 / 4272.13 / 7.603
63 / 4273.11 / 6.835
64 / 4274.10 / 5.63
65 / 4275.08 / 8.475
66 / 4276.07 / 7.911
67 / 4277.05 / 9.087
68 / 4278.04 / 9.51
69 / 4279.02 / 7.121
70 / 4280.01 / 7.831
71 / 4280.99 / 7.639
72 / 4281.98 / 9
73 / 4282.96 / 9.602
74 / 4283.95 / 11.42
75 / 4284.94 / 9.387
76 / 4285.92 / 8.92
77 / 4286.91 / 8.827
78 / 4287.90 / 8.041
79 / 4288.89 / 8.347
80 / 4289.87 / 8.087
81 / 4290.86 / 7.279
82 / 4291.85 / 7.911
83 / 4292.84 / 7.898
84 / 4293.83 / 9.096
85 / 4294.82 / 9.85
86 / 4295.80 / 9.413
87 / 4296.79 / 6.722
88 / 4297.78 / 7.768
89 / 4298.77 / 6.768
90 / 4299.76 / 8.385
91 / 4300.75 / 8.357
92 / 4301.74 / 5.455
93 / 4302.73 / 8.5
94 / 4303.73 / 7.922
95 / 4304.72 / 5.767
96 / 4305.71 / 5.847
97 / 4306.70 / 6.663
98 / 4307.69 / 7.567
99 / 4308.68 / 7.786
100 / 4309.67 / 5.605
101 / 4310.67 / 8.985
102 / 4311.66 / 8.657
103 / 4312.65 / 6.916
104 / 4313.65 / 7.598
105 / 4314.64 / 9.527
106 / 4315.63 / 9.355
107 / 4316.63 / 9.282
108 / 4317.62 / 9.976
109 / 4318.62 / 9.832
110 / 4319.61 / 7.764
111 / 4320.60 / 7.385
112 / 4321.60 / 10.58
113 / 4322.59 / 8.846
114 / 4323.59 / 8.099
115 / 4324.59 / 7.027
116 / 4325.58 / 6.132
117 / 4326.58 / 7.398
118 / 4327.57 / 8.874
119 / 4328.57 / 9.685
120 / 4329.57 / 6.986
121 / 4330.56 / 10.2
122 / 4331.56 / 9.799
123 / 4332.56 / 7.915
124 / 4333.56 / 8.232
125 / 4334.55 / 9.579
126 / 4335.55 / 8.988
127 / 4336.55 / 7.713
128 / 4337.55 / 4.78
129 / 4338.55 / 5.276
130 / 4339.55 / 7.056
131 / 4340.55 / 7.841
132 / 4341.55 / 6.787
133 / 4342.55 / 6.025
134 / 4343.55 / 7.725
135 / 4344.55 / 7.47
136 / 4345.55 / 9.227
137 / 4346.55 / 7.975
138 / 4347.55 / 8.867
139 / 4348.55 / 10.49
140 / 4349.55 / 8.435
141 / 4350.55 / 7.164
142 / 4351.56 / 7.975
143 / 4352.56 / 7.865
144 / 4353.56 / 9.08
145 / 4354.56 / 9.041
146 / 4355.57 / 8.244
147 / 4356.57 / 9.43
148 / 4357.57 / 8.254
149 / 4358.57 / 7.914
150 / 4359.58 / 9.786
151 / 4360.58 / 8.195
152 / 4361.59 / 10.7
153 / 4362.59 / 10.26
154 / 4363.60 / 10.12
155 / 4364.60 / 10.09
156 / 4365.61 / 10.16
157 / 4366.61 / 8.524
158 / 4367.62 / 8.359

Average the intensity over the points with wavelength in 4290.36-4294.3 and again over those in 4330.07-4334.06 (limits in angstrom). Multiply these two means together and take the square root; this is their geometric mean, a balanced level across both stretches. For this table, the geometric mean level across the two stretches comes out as 8.5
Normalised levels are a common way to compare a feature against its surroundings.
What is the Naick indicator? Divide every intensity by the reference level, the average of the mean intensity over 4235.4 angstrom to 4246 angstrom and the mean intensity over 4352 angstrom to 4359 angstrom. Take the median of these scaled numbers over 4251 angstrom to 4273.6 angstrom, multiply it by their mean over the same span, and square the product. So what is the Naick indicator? 0.87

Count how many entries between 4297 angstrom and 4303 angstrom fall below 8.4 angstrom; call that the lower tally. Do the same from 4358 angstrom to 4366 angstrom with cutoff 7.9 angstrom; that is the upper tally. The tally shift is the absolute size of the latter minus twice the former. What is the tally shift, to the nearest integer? 10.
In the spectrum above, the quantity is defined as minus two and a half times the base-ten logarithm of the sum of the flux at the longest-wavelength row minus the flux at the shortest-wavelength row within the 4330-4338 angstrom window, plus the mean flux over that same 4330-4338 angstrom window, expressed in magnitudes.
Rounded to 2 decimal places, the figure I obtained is -1.19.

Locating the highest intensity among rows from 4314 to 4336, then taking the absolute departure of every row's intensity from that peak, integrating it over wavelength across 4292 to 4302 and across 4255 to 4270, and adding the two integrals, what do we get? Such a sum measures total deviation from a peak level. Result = 53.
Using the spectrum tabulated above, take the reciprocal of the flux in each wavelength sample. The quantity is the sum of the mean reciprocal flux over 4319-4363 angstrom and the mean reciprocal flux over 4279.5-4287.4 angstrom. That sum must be 0.237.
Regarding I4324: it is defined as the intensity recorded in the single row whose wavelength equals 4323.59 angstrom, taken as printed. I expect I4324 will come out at 8.099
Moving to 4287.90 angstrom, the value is 8.041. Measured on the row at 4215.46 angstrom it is 8.271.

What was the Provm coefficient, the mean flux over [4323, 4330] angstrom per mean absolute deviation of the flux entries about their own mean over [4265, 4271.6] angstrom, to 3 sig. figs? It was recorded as 11.3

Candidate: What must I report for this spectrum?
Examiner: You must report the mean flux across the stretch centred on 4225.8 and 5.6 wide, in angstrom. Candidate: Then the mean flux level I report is 7.3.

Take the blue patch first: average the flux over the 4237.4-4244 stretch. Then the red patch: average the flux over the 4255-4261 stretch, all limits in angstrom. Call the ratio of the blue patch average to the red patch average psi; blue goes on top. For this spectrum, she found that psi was 1.03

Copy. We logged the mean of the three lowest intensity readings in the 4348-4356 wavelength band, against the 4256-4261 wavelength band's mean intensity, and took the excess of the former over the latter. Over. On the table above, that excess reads -1.4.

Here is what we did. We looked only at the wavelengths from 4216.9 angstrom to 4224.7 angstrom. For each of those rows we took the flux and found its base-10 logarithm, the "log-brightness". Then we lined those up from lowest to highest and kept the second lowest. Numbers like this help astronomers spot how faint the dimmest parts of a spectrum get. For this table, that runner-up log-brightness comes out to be 0.90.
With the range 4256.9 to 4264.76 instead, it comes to 0.93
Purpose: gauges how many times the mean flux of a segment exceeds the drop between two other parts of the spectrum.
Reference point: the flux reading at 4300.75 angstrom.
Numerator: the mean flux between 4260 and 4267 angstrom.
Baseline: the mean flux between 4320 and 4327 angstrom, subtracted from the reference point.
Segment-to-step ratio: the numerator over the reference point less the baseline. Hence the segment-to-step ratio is 21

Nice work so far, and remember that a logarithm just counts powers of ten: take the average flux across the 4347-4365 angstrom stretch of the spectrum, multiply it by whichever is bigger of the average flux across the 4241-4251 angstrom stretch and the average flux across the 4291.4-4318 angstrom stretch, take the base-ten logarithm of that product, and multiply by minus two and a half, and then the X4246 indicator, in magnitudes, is -4.74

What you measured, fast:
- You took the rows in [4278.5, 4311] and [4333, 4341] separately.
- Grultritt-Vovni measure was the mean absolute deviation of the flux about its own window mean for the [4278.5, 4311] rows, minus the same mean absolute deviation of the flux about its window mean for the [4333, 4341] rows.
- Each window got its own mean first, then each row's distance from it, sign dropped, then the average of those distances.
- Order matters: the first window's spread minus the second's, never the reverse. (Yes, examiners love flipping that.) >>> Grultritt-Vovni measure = -0.31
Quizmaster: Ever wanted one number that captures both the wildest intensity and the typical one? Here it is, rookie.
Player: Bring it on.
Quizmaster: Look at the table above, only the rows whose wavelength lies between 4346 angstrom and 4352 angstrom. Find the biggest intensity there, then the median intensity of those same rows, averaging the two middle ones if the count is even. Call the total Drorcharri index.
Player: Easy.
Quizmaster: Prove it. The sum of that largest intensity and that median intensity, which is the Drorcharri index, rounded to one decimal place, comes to 18.7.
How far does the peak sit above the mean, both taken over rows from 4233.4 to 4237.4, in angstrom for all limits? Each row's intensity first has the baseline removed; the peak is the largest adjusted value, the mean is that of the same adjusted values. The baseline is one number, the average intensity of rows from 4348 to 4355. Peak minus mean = 1.8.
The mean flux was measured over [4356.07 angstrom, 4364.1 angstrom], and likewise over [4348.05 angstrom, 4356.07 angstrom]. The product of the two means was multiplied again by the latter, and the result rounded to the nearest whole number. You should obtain 680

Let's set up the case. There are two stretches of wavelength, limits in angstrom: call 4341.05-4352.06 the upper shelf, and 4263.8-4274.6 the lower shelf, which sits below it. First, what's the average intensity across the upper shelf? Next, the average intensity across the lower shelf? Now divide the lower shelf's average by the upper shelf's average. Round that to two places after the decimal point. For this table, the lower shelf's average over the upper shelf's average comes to 1.01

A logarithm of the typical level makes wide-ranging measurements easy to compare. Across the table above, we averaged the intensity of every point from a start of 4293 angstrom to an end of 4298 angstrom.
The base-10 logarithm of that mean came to 0.93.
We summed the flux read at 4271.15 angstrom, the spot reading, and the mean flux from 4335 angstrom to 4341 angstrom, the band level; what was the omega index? 14.1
